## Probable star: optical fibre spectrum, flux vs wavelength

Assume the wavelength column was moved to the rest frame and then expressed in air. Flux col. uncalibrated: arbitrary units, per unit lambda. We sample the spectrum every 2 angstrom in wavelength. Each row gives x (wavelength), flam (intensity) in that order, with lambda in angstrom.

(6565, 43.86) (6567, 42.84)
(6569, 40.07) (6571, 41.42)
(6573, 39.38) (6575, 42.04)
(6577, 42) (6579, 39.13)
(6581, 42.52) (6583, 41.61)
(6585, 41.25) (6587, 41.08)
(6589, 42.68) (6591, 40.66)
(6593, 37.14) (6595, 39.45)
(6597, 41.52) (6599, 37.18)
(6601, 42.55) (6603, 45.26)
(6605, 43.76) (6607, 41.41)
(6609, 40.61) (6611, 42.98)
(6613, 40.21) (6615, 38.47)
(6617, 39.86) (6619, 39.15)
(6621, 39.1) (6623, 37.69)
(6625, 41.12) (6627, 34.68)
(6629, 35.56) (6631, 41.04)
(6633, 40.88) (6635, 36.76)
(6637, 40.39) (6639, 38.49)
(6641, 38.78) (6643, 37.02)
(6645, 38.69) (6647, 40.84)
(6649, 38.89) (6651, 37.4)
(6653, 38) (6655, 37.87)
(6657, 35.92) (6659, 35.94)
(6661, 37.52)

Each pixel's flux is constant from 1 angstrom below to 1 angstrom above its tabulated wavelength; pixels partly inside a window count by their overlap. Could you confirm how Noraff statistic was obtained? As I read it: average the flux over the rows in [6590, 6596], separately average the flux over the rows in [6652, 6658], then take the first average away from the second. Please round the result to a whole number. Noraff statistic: -2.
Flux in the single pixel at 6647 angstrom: 40.84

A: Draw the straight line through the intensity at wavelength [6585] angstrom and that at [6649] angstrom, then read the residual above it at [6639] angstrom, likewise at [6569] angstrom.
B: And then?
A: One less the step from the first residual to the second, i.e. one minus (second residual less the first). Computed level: 2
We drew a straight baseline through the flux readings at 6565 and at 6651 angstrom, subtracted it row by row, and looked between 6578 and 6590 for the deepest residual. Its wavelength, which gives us 6579 angstrom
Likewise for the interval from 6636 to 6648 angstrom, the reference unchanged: 6643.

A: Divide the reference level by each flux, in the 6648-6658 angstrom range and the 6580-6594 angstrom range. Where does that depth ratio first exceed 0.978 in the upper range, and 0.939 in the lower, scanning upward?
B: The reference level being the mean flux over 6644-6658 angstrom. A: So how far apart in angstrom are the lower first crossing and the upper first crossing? 58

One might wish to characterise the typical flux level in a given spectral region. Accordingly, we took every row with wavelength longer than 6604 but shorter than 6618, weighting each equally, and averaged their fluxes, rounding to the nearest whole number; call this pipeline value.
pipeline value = 41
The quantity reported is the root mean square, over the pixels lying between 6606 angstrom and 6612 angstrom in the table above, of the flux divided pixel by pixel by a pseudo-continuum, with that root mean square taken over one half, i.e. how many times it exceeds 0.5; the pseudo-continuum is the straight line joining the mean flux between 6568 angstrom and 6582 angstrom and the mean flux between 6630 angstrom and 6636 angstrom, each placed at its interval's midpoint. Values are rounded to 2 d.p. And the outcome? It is 2.08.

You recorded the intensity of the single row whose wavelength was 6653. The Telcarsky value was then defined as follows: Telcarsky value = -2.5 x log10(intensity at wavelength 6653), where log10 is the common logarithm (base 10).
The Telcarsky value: -3.95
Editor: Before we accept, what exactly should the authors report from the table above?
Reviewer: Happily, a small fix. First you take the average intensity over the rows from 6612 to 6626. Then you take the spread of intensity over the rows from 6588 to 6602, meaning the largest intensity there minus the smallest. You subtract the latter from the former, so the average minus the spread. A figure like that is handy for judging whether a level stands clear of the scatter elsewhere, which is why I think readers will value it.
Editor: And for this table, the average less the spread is 33.8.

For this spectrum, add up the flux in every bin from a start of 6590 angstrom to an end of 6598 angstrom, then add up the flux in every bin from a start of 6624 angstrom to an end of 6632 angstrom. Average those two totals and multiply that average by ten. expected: 1556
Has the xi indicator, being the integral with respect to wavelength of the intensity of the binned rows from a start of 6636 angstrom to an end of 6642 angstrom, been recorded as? 235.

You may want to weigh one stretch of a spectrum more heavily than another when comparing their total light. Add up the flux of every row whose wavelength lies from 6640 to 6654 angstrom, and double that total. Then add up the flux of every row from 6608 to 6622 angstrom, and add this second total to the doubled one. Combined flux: 820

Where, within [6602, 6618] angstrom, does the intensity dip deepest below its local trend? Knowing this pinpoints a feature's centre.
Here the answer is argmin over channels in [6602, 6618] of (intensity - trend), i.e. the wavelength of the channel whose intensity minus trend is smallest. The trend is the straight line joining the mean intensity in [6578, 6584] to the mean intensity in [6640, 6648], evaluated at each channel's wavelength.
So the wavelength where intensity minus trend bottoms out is 6615 angstrom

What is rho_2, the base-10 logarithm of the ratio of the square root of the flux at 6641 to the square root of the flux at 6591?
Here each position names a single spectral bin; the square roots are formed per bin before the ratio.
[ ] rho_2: -0.010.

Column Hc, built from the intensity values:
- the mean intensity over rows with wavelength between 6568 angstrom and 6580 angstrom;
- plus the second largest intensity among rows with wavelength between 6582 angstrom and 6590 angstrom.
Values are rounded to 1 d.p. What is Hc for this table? 82.3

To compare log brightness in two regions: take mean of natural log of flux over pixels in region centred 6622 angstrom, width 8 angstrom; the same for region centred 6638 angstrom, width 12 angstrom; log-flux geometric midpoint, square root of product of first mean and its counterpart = 3.66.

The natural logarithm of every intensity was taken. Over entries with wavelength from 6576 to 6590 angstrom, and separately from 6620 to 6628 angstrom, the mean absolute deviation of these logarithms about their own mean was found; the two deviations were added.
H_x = 0.072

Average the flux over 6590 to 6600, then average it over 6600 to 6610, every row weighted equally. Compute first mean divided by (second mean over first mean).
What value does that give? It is 36.0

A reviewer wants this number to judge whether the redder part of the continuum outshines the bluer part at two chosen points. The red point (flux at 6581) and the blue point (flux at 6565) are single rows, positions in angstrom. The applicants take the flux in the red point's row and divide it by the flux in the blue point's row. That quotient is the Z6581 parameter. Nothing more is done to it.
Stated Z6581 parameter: 0.97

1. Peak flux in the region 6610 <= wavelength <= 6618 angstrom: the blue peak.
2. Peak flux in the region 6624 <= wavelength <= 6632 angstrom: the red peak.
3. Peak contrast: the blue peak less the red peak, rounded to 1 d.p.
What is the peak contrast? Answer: 1.9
